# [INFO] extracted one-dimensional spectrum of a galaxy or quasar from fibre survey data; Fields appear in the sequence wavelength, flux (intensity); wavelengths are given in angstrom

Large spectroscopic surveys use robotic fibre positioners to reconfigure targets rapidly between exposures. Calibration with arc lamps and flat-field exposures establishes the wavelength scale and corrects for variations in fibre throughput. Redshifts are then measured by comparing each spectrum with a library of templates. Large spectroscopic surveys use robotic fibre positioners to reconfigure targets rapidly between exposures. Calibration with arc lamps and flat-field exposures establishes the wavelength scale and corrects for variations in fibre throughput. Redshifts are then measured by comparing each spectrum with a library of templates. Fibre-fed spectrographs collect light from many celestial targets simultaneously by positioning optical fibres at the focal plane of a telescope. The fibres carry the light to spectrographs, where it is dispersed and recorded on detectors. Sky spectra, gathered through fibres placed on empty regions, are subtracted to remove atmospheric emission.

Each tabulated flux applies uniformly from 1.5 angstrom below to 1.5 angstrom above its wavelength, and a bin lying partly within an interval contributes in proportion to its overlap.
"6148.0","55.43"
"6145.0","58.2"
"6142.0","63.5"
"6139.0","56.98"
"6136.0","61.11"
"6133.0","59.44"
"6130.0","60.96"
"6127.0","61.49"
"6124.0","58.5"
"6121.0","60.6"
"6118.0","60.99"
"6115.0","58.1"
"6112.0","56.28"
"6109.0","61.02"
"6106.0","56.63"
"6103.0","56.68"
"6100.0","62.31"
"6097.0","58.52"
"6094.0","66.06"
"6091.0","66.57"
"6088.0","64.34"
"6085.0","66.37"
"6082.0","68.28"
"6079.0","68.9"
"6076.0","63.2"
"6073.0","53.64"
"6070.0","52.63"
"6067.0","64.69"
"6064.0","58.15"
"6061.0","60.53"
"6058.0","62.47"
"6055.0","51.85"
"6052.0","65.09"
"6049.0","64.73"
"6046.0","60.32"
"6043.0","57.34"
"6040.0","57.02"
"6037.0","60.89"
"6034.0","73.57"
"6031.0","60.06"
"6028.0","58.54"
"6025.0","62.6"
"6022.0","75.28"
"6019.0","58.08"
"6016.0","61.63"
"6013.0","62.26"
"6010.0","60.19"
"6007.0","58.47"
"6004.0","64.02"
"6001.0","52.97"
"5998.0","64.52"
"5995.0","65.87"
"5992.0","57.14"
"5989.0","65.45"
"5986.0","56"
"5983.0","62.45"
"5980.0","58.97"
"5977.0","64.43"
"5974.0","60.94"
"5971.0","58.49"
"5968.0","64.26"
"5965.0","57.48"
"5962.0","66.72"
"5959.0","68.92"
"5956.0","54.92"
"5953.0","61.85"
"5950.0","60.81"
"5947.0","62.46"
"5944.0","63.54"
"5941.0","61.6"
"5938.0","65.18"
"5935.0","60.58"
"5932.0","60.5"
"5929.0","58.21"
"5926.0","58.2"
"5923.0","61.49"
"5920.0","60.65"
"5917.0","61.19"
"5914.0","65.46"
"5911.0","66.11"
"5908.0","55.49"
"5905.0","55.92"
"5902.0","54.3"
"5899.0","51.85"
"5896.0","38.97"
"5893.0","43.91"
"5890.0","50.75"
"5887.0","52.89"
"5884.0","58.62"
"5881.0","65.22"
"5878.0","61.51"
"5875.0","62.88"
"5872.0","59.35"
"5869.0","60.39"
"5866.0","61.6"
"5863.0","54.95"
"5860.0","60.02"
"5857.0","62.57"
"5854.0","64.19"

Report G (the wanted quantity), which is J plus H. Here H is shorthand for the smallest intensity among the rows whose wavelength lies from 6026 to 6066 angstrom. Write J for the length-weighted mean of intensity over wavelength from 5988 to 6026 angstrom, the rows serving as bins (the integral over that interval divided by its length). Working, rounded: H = 51.85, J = 62.1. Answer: 114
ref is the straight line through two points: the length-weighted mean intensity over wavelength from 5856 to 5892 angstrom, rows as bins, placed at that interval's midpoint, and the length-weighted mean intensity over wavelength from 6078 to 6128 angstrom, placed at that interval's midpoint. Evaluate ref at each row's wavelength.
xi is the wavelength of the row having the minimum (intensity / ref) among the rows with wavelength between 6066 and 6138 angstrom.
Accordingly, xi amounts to 6070.0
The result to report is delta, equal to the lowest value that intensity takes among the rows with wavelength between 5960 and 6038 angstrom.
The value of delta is 52.97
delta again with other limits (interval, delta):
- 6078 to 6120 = 56.28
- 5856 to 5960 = 38.97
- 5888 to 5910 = 38.97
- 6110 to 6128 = 56.28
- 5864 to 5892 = 50.75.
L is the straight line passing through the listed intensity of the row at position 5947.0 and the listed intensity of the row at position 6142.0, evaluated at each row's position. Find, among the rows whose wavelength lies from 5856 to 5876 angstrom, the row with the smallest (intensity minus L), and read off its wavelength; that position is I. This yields 5863.0 angstrom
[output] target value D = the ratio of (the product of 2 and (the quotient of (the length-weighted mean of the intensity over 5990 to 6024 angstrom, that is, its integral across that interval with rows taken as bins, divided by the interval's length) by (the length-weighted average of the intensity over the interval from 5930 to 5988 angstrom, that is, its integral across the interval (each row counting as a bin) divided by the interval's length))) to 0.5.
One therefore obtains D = 4.02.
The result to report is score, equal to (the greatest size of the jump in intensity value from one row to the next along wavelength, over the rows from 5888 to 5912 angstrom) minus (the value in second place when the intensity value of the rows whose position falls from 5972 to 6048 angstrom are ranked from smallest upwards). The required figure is -43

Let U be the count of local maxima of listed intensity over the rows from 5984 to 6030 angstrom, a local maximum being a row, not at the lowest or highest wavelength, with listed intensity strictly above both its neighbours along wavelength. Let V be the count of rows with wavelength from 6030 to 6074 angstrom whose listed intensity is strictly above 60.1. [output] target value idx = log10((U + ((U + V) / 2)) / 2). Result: 0.760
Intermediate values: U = 5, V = 8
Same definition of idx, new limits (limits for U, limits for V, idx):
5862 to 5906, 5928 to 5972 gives 0.699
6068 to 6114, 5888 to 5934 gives 0.653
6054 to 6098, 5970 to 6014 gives 0.720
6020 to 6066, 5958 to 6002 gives 0.653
